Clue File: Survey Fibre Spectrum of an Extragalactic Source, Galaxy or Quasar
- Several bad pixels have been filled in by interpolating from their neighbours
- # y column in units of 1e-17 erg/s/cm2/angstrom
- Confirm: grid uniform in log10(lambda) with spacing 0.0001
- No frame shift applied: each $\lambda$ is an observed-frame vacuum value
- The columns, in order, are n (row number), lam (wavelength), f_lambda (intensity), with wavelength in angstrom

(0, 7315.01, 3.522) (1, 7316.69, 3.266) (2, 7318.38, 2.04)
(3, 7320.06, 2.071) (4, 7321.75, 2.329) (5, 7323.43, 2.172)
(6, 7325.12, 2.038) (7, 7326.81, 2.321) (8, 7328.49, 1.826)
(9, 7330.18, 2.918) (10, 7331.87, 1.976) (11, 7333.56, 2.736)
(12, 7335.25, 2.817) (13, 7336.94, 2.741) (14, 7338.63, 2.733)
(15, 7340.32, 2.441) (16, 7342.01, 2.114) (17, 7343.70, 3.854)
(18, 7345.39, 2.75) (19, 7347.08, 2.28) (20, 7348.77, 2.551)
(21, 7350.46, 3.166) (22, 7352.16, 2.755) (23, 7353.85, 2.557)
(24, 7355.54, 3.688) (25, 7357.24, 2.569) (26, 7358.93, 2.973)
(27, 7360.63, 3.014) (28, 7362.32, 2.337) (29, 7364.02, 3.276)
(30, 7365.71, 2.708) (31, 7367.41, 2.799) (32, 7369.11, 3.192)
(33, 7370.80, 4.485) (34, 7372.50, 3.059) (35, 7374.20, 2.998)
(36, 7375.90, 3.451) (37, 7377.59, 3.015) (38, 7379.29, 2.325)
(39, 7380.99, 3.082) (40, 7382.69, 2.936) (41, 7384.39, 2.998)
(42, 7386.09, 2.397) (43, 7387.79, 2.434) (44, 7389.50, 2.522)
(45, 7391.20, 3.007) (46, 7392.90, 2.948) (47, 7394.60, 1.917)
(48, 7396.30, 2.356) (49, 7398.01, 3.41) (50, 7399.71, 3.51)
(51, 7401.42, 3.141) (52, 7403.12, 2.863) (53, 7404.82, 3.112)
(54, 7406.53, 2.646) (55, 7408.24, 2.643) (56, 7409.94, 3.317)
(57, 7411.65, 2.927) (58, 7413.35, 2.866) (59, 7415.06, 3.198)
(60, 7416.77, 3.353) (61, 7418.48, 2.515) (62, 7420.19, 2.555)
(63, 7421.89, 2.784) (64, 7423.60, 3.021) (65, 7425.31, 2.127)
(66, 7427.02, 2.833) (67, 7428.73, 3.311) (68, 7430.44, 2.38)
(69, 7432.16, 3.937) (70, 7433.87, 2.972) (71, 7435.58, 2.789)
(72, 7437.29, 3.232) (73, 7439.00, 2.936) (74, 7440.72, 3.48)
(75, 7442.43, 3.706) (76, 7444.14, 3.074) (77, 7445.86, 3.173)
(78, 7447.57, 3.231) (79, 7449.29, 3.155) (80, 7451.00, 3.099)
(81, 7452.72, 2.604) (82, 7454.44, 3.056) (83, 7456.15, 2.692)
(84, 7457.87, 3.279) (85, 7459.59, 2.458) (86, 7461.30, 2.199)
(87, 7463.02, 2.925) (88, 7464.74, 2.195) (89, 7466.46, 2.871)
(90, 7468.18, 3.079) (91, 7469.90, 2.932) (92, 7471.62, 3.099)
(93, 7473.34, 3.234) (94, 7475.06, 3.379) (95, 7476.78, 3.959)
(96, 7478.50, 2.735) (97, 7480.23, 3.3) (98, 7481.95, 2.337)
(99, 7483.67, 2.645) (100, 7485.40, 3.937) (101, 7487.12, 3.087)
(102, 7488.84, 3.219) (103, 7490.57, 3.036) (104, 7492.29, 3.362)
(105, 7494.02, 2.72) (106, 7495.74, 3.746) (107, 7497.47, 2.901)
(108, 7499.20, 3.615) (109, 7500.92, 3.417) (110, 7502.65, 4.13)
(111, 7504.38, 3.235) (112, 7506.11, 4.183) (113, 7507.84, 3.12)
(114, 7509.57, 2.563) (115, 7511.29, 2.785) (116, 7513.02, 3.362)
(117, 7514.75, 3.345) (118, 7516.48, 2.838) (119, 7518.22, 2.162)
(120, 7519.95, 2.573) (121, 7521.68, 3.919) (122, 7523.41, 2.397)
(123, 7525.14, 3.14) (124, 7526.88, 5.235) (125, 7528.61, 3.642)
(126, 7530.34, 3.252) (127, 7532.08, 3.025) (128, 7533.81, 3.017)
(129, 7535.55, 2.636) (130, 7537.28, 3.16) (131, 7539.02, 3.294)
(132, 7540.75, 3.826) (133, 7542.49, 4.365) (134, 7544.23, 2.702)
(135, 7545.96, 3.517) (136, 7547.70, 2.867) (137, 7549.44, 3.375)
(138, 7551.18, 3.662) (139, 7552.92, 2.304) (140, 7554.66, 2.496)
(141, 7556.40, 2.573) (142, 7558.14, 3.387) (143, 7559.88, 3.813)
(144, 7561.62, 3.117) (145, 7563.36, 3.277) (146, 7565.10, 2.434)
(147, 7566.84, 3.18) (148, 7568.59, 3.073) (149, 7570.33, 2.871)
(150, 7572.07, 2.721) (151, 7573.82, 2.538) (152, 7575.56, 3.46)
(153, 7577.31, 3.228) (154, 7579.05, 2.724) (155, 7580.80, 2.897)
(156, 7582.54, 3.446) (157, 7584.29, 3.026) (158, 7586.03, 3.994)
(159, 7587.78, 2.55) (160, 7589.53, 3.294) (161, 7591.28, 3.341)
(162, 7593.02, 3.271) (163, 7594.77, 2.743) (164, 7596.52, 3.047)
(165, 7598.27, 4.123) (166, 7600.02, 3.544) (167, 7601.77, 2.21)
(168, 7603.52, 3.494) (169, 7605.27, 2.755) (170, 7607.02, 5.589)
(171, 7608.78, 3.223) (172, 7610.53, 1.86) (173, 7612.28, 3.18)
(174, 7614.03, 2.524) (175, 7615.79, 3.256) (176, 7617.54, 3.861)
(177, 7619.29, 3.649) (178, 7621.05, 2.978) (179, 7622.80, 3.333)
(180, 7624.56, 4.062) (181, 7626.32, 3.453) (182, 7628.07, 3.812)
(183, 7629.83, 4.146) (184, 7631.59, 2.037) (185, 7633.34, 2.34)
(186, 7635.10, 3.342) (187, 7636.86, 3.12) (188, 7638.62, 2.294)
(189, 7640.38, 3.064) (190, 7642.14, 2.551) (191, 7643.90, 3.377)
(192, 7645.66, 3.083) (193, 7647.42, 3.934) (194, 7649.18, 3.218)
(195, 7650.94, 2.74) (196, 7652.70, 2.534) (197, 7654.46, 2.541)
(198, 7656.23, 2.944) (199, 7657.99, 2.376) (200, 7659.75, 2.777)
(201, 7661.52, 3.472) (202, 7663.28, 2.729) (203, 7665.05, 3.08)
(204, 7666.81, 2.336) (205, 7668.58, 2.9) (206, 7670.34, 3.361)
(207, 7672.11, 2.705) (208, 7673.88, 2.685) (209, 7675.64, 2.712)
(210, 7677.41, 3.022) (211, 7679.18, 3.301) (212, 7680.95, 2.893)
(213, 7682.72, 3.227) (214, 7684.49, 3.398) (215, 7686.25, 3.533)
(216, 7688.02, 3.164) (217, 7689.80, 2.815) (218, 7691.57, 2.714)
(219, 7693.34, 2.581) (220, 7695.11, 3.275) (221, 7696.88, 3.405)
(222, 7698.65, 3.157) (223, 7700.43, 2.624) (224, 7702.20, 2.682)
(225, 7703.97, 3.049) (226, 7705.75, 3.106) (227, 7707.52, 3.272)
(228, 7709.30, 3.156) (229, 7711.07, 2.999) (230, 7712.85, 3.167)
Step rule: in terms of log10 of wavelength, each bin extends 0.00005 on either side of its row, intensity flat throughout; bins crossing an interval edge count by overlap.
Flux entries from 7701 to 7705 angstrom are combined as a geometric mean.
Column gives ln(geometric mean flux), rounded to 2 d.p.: 1.05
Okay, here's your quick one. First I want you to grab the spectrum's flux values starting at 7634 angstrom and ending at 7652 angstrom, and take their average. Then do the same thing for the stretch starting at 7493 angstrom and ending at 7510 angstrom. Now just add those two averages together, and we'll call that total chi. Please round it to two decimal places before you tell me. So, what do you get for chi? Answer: 6.44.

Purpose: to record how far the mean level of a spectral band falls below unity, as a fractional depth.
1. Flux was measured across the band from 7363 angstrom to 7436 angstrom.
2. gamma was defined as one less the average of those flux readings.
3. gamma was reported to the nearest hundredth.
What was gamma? -1.93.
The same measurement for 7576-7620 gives -2.23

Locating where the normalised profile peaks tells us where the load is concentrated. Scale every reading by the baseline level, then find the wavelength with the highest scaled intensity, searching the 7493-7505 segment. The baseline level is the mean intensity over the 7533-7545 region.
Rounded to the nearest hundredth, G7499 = 7502.65 angstrom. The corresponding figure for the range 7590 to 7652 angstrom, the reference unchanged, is 7607.02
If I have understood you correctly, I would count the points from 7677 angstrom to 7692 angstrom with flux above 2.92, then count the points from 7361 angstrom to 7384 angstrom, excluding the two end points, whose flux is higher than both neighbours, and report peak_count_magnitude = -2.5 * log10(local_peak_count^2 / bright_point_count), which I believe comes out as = -1.1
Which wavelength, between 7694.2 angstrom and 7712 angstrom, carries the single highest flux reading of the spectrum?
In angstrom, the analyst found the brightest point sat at 7696.88 angstrom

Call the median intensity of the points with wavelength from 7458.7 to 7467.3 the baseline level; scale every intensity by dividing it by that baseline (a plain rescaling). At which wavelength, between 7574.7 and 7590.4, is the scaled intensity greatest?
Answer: 7586.03 angstrom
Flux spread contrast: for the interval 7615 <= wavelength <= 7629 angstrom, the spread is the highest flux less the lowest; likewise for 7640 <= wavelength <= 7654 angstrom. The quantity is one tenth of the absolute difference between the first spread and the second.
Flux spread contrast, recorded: 0.032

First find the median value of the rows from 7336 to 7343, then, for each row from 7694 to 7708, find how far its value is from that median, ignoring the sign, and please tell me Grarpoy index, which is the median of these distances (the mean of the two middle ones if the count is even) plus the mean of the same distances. 1.0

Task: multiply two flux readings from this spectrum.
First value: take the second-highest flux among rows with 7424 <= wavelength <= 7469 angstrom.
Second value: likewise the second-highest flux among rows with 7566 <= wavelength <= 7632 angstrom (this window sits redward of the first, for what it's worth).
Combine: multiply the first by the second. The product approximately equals 15.4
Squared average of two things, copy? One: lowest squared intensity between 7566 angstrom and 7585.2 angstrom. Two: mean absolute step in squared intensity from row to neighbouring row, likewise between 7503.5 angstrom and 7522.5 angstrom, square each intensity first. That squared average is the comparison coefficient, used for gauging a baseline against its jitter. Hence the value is 27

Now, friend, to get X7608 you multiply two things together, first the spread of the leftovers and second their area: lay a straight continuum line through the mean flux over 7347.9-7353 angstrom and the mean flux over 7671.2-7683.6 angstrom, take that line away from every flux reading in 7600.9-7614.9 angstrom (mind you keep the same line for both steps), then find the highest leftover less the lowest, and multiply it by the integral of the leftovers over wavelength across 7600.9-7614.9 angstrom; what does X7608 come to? 10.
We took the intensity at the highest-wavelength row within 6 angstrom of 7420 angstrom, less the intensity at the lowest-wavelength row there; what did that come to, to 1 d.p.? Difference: -1.1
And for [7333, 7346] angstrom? 0.0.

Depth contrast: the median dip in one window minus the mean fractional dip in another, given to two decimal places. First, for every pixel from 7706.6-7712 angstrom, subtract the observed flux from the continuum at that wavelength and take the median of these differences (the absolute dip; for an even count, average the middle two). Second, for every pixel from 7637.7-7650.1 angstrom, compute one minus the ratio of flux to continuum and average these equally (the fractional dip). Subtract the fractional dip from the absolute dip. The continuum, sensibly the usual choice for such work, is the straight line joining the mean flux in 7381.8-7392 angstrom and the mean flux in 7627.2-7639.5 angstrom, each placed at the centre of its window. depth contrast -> -0.04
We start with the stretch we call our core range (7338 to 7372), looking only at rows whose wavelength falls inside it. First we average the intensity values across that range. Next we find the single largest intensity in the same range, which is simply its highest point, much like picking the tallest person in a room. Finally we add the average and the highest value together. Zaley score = 7.4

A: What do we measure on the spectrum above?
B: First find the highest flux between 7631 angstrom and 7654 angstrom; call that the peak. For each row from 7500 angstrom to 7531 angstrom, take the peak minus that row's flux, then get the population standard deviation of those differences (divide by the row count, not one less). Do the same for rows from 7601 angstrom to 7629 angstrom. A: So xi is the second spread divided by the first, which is 1.1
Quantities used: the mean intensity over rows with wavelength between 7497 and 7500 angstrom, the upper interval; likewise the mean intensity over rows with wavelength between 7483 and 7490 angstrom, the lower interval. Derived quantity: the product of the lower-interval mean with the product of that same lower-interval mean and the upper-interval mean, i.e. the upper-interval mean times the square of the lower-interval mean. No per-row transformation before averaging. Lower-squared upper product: 34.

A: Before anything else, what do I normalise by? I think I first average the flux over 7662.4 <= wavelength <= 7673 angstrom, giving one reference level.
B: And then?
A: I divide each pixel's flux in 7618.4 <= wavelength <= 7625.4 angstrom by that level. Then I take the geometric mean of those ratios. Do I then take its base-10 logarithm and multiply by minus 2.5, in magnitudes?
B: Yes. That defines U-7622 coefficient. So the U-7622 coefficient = -0.22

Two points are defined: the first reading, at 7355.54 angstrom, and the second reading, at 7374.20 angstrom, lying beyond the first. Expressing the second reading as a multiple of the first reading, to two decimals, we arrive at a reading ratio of 0.81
